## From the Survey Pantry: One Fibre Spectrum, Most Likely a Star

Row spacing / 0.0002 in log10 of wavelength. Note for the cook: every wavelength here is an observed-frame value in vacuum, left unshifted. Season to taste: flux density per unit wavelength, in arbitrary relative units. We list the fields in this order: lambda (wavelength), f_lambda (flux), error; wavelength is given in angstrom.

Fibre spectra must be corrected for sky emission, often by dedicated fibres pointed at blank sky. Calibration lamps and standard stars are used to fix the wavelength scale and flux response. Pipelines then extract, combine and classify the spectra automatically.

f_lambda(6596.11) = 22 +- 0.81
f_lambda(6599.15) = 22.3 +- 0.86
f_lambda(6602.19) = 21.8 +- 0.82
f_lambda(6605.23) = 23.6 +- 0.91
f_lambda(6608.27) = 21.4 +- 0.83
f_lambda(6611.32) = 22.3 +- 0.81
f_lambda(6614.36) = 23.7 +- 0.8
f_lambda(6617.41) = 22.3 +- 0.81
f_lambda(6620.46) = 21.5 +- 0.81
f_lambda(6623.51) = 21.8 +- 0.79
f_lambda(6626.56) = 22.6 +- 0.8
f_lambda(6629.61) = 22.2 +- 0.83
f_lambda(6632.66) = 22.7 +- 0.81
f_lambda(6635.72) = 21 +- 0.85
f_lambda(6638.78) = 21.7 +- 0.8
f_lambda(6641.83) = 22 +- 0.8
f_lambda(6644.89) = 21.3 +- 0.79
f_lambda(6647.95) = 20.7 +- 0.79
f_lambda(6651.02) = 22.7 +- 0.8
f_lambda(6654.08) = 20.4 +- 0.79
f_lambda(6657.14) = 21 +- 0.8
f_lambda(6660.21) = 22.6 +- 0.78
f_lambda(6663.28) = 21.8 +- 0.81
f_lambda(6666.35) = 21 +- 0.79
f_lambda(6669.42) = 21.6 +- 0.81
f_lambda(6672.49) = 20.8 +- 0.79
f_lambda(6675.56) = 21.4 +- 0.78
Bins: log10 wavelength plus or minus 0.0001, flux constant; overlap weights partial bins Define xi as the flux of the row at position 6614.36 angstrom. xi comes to 23.7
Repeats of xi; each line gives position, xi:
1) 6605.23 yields 23.6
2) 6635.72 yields 21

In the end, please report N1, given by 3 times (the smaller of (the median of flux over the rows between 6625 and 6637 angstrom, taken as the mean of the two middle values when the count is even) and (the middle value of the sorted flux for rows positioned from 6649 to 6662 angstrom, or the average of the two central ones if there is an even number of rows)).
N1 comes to 65.4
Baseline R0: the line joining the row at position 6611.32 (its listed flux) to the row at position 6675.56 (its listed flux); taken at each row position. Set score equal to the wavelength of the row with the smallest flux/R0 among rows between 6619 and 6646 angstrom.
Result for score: 6635.72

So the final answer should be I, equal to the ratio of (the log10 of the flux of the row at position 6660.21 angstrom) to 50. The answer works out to 0.0271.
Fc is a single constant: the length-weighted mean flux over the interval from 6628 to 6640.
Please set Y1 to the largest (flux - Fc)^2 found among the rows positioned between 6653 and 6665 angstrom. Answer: 2.3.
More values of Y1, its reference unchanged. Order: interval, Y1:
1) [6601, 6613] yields 2.9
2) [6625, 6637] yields 0.8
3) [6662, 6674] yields 1.2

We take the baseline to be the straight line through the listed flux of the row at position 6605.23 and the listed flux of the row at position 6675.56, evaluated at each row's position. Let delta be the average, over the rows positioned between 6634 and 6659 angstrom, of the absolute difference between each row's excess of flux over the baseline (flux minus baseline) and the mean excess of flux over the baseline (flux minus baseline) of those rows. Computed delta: 0.53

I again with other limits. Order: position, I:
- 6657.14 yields 0.0264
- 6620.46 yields 0.0266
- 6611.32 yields 0.0270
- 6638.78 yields 0.0267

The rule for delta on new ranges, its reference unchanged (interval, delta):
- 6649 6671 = 0.70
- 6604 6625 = 0.66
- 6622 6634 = 0.37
